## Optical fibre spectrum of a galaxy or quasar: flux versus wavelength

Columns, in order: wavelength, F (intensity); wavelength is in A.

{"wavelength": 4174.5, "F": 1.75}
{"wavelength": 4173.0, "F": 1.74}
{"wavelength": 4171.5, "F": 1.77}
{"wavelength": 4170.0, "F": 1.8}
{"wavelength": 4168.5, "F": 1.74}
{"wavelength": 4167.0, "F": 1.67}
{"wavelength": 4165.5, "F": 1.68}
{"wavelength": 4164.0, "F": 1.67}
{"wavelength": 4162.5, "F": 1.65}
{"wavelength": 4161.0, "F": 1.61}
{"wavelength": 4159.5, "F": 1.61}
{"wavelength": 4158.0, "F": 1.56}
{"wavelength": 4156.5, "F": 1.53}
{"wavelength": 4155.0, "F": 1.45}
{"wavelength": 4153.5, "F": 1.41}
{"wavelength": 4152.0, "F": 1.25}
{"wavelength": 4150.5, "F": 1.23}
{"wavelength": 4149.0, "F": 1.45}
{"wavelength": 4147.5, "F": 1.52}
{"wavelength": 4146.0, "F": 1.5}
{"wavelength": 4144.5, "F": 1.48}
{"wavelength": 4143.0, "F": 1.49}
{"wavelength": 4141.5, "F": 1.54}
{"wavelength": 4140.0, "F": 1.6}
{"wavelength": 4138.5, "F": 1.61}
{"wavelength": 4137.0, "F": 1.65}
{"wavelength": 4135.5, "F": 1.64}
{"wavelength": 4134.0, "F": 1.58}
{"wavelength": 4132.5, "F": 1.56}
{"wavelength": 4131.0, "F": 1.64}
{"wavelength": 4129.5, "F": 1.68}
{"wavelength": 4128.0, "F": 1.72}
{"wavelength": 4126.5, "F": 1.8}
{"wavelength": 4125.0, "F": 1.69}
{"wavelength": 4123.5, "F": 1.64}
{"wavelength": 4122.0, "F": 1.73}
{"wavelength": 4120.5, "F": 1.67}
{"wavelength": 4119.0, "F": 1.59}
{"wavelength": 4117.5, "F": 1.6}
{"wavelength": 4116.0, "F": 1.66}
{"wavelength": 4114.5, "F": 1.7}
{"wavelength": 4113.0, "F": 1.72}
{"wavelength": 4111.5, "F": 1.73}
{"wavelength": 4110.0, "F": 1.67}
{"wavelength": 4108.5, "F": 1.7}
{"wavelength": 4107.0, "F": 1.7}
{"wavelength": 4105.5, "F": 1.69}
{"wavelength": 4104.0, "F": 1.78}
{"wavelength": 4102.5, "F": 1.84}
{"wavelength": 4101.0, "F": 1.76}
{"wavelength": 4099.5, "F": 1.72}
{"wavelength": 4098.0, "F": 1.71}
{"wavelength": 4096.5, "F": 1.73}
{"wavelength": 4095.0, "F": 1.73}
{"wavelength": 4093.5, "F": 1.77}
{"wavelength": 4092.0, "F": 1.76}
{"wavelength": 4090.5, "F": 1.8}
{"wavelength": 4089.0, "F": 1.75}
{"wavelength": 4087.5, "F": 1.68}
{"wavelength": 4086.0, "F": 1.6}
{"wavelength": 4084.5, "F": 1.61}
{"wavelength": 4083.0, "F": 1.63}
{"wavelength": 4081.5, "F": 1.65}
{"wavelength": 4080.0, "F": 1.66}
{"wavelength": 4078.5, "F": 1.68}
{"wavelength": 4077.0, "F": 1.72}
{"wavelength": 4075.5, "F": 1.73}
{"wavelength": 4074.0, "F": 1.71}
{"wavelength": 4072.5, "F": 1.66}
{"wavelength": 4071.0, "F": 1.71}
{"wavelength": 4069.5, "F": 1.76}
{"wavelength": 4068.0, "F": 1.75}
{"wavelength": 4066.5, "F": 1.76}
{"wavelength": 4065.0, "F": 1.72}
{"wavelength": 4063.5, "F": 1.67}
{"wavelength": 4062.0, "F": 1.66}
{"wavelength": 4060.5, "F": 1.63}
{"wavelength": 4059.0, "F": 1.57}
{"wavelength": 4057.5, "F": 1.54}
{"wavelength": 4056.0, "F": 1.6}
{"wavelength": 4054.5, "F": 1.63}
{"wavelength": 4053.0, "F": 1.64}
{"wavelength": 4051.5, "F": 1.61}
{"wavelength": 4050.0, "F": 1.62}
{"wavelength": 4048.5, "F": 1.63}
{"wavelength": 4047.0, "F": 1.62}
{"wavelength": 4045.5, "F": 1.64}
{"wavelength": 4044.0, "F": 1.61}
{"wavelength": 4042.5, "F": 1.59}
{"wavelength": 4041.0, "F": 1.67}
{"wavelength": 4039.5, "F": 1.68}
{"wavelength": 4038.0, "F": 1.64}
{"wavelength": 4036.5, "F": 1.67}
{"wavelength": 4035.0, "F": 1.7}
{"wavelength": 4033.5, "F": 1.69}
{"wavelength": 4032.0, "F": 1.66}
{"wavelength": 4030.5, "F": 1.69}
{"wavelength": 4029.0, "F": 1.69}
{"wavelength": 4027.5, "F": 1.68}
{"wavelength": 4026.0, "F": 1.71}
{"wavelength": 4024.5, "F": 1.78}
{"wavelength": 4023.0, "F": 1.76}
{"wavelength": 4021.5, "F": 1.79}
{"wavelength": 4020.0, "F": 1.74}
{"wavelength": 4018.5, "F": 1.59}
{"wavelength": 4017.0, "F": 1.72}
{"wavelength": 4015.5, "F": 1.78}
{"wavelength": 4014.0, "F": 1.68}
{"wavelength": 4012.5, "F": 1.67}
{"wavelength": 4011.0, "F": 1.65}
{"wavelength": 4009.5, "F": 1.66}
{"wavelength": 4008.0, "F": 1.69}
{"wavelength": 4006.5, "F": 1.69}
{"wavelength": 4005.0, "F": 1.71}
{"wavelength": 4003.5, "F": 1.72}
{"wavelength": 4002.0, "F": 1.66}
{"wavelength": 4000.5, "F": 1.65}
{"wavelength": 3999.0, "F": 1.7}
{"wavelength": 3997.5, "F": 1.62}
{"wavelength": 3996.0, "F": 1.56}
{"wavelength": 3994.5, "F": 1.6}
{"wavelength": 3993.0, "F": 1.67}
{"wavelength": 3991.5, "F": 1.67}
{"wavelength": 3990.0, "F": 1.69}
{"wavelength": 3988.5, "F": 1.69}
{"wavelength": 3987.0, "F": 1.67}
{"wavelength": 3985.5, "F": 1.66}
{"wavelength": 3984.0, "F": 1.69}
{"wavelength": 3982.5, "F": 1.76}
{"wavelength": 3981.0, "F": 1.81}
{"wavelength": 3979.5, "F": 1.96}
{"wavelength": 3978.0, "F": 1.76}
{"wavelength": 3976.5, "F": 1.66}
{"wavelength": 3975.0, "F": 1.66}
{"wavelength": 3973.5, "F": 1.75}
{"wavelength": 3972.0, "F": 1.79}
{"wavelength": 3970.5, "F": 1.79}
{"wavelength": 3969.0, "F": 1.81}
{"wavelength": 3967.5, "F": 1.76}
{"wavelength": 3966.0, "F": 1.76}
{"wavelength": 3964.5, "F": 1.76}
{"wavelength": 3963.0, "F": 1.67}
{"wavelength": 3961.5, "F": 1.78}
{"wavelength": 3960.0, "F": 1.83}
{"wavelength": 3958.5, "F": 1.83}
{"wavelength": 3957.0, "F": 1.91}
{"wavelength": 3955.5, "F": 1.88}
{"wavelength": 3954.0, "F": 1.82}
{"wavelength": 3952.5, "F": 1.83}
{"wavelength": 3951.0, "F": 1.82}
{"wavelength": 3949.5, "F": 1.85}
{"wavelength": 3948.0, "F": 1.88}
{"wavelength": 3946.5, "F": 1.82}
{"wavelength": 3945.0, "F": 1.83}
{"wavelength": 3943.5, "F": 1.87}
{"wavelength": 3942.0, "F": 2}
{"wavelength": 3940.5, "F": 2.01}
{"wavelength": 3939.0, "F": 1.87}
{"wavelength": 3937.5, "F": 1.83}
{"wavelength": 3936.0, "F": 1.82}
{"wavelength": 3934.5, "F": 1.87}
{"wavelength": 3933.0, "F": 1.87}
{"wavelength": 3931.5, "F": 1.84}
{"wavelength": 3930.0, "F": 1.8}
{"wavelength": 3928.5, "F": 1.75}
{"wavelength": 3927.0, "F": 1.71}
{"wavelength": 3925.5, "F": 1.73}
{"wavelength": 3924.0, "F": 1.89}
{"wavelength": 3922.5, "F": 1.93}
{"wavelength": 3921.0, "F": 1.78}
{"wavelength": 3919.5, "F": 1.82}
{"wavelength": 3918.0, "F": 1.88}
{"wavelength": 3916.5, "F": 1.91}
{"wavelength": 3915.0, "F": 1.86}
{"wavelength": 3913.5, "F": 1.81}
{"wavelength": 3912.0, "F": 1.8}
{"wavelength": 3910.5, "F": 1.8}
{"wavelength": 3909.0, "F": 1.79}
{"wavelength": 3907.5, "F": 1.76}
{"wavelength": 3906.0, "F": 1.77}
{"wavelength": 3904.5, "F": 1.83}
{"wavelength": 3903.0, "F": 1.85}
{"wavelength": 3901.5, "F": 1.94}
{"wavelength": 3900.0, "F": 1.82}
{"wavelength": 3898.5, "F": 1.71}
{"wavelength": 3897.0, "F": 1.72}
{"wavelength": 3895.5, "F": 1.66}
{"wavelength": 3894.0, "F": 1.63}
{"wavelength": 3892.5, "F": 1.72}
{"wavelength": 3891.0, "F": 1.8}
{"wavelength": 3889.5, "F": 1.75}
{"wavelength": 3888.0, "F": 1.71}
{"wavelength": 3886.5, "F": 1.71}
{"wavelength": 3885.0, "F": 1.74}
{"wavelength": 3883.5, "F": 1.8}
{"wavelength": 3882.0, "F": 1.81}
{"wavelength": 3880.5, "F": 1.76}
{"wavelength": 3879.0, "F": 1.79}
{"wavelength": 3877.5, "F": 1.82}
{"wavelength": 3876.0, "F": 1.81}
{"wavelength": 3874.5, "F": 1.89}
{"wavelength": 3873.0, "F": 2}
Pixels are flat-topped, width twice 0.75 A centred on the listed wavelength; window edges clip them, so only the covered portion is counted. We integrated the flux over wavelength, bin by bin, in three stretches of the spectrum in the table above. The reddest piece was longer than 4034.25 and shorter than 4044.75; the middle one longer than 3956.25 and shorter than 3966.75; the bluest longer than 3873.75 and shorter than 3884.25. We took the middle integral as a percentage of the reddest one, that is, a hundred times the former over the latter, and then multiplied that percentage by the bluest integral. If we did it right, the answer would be 2063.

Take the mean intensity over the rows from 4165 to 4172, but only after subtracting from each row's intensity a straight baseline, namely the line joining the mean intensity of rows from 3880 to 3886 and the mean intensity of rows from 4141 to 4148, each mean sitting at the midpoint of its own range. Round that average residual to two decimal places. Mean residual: 0.25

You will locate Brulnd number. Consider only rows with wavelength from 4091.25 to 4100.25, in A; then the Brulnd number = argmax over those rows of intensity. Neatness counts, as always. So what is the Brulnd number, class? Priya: 4093.5 A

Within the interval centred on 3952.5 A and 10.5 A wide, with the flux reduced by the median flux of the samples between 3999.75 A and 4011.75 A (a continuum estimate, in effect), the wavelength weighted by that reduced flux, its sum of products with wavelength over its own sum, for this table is 3952.7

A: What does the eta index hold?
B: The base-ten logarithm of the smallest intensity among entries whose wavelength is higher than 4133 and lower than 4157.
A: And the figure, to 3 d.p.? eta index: 0.090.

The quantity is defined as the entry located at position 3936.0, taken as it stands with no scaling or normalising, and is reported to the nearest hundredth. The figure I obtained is 1.82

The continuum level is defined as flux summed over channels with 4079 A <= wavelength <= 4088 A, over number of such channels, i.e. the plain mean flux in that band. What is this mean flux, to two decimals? 1.64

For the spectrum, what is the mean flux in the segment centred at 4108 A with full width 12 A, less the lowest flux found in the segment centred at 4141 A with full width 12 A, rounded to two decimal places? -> 0.25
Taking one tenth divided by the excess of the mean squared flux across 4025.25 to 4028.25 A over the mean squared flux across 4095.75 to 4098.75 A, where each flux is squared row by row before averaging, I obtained -1.2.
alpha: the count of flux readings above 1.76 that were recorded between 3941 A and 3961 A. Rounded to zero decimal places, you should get 13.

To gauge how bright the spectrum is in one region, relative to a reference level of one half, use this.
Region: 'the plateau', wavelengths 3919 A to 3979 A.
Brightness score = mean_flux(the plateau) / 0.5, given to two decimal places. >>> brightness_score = 3.63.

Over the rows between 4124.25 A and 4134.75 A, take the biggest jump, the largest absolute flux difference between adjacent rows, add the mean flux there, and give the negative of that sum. -1.78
